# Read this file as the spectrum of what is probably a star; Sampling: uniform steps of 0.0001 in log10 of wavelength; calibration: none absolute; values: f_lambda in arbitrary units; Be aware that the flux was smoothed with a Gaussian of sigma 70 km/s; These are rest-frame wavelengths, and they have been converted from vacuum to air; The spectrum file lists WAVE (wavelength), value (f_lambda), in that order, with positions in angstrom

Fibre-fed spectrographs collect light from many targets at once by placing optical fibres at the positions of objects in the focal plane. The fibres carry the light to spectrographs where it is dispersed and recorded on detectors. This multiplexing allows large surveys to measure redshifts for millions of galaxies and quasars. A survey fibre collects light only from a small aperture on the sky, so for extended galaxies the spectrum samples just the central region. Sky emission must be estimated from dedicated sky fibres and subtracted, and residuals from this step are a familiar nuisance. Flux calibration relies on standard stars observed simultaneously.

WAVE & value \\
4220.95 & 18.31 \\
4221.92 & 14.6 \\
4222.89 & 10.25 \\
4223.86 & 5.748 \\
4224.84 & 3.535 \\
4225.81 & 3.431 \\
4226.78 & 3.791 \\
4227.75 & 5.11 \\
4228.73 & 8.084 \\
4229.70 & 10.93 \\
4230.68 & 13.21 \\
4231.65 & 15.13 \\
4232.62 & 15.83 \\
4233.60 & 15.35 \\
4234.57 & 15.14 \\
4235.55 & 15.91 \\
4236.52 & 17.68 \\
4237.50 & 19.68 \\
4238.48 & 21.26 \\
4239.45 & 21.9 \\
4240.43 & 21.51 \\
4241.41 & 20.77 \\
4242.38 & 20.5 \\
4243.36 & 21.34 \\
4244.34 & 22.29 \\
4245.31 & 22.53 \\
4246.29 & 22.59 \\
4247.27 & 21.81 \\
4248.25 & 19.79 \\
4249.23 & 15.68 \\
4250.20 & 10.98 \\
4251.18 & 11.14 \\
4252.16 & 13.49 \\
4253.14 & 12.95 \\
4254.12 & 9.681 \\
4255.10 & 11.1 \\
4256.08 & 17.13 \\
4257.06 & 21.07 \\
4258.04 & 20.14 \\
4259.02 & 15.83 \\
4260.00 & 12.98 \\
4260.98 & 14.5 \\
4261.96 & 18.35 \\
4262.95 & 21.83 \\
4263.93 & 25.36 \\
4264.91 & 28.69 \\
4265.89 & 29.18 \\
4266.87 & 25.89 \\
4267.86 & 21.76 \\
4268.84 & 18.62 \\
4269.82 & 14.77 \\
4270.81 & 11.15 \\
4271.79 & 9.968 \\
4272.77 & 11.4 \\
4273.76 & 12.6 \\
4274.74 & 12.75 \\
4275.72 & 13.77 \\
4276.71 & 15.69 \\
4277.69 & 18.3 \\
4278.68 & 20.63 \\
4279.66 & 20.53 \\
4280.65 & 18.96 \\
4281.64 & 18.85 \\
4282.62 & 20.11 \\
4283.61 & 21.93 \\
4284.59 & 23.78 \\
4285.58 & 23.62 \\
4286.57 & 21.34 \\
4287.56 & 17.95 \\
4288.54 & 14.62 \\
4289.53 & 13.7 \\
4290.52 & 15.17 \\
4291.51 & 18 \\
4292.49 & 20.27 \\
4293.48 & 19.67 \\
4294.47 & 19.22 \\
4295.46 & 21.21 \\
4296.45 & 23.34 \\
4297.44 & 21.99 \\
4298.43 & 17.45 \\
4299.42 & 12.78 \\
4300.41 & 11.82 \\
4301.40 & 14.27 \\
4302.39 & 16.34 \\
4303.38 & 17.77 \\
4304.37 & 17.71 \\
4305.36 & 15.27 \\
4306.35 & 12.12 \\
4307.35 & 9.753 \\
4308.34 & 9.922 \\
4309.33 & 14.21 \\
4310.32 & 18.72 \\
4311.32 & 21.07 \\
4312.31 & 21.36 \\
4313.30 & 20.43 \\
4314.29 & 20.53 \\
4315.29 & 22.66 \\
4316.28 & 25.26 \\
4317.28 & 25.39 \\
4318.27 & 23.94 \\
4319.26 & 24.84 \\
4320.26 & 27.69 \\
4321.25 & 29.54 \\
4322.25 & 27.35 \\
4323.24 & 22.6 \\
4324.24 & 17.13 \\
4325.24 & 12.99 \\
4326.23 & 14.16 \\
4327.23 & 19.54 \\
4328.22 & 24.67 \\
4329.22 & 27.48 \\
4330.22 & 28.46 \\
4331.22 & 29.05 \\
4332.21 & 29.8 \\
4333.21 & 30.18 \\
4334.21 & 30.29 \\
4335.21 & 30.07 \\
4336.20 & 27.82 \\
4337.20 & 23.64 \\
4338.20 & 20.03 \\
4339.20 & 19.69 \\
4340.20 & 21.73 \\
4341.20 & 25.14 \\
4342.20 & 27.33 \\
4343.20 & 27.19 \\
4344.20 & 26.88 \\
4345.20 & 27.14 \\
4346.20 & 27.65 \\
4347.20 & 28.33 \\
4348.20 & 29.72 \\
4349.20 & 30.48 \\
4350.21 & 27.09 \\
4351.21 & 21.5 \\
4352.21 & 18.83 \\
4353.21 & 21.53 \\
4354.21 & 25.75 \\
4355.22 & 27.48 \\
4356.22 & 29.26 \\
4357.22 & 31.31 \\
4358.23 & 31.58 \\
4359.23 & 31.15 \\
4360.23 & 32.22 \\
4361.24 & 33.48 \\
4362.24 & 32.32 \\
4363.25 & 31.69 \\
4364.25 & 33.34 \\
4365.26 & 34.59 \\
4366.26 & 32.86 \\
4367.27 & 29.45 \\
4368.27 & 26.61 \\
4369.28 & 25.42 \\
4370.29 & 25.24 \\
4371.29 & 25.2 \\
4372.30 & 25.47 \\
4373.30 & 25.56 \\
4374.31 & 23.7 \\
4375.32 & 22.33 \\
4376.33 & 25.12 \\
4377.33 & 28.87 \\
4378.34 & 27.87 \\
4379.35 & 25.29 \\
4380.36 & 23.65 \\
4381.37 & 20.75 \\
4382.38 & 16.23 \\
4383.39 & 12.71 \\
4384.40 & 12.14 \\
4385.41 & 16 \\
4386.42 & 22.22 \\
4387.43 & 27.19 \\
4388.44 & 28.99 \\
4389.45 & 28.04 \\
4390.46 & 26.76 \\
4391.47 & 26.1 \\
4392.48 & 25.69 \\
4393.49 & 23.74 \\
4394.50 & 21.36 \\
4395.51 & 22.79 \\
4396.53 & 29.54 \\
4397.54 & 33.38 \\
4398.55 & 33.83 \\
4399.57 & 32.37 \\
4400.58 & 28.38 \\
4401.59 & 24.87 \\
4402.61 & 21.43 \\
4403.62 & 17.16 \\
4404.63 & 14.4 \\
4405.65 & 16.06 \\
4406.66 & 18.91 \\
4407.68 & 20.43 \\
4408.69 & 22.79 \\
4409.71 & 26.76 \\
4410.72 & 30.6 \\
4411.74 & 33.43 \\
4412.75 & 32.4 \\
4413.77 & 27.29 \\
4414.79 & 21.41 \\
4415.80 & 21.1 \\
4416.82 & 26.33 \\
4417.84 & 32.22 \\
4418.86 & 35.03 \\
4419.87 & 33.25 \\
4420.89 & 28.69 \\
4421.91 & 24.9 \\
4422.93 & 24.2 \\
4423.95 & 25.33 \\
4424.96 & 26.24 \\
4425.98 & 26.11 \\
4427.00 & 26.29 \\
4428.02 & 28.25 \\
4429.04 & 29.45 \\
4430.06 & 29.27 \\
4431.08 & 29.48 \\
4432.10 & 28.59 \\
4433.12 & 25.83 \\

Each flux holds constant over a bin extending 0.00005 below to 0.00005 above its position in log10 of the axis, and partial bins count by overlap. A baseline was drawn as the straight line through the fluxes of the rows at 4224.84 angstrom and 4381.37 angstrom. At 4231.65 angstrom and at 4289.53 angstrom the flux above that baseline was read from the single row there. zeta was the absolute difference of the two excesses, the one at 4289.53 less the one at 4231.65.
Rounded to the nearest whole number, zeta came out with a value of 8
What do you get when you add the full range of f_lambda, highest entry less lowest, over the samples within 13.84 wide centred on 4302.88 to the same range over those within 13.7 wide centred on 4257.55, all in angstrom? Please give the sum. 29.3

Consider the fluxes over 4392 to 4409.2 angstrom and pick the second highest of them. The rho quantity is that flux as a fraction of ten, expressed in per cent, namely 334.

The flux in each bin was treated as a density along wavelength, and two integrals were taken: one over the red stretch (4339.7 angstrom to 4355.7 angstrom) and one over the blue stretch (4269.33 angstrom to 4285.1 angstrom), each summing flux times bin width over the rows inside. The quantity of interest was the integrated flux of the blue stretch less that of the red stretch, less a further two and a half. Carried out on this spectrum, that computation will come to -155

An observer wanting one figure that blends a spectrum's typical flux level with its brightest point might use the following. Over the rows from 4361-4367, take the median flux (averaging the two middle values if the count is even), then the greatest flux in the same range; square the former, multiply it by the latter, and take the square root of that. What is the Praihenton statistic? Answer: 195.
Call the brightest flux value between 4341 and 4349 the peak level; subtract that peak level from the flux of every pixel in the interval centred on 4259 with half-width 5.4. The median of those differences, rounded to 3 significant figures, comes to -12.6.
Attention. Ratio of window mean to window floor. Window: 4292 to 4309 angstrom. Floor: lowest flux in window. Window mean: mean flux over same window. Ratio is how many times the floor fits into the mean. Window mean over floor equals 1.7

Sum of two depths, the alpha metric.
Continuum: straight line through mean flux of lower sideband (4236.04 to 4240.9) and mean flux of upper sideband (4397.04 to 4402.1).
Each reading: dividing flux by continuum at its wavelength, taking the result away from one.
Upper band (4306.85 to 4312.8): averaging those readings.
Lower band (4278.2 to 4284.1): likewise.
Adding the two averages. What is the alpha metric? 0.49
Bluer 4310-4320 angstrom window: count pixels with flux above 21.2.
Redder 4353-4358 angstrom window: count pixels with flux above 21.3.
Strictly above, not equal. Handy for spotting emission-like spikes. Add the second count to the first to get 11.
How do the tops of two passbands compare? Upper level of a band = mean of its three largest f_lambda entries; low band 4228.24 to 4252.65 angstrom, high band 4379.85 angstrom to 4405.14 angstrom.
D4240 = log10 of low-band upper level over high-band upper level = -0.17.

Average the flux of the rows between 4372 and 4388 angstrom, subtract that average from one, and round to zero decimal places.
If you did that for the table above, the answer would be -21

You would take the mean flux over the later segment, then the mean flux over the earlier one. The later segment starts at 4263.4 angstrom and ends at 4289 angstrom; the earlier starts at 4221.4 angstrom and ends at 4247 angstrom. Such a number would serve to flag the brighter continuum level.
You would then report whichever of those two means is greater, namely 19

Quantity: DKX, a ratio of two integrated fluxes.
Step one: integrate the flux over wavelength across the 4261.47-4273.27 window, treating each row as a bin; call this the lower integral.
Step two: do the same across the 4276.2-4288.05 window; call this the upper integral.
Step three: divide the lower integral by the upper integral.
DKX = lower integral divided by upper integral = 0.98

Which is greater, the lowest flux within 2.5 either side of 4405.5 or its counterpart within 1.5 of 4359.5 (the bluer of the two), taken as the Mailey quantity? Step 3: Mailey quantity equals 31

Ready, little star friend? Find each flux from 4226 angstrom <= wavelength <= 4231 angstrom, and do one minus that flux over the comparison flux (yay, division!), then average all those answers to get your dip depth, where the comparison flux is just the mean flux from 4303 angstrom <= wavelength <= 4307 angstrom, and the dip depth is 0.5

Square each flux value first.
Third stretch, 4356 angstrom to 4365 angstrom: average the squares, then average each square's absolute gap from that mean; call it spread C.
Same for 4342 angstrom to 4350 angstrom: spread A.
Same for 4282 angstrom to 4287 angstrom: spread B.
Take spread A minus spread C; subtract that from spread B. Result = 52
